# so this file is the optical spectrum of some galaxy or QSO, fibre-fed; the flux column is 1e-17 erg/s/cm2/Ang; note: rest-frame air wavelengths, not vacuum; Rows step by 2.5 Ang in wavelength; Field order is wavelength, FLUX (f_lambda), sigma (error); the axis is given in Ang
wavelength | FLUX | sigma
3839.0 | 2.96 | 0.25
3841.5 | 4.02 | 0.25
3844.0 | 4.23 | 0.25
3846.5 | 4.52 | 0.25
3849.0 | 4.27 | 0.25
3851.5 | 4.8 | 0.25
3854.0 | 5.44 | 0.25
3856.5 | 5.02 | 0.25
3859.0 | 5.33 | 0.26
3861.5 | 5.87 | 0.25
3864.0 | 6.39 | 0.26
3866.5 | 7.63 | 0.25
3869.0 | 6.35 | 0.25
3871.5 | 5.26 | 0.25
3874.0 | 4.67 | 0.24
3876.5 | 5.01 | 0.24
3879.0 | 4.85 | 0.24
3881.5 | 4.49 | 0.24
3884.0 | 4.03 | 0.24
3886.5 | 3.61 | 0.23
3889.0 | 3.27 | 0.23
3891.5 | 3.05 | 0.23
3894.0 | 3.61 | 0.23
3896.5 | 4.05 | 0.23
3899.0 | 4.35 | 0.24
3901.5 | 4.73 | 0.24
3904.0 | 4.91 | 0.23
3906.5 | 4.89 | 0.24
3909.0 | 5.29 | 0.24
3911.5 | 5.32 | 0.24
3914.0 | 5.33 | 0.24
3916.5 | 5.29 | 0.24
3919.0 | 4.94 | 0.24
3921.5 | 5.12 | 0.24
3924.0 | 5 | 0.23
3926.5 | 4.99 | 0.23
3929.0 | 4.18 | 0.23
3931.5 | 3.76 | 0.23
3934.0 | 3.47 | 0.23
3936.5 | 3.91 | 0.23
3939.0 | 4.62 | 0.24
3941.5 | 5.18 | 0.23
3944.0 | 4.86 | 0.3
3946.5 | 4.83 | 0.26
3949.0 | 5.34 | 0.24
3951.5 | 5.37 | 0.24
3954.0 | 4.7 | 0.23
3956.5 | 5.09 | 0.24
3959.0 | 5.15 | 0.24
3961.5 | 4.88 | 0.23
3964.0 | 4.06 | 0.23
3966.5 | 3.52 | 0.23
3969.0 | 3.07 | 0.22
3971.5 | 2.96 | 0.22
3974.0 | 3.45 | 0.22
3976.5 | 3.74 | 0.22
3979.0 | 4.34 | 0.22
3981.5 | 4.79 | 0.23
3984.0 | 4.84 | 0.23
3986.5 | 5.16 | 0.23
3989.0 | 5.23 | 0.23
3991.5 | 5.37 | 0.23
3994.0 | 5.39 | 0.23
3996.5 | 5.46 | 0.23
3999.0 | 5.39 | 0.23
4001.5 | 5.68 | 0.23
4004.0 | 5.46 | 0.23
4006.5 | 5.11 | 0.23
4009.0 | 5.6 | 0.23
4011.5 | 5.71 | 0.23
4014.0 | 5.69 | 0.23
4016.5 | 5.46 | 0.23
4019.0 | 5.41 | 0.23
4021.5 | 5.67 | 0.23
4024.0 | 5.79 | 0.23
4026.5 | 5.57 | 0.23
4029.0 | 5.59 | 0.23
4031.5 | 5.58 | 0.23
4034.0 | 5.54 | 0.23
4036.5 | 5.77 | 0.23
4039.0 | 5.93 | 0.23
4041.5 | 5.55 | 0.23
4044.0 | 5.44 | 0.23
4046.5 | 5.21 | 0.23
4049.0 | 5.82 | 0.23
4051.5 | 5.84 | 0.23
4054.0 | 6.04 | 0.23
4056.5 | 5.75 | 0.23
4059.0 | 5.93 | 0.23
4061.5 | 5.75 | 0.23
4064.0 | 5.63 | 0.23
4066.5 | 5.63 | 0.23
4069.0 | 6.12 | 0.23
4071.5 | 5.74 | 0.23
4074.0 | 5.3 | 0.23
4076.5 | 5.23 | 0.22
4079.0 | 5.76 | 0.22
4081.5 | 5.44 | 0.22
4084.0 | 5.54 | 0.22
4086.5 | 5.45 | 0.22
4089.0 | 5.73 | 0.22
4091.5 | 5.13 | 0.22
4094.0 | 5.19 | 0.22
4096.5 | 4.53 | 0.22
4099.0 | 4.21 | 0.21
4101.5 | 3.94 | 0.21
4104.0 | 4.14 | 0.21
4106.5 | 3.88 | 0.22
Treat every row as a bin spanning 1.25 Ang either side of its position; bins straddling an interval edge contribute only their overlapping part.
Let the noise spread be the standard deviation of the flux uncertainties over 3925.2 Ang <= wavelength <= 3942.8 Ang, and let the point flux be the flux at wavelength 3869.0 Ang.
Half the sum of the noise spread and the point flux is 3.2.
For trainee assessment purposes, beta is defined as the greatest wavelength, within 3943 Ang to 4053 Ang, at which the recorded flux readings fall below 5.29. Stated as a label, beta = 4046.5 Ang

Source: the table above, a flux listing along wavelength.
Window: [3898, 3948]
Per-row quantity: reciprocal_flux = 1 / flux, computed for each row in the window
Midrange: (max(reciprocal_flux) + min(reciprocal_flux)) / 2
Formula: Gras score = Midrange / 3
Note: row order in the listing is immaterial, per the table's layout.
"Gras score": 0.079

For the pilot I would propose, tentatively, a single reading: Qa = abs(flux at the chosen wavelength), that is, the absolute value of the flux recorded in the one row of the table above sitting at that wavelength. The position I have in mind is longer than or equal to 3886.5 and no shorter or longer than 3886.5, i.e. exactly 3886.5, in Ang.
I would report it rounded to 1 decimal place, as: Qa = 3.6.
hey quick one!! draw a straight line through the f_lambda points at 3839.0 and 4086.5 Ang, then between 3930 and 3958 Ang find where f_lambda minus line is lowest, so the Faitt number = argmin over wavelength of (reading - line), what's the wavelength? 3934.0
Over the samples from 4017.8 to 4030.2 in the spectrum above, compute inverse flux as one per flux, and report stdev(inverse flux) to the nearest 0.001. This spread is 0.004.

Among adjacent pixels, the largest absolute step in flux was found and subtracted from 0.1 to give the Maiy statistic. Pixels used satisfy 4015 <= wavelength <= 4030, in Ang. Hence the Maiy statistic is -0.16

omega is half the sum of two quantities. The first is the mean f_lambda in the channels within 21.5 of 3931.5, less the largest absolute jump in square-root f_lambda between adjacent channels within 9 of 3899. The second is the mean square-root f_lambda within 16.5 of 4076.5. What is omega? 3.50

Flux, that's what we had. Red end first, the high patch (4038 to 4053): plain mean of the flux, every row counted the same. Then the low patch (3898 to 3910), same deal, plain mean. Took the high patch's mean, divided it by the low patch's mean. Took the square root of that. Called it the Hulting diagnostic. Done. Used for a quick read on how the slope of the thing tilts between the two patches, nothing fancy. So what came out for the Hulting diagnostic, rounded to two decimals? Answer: 1.08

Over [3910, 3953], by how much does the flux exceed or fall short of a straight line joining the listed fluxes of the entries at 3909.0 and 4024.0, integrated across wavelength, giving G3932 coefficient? -25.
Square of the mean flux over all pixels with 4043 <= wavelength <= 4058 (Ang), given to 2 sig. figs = 32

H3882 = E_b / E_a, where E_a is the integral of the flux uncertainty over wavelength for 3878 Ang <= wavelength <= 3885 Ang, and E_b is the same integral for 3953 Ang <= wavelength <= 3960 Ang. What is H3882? 0.99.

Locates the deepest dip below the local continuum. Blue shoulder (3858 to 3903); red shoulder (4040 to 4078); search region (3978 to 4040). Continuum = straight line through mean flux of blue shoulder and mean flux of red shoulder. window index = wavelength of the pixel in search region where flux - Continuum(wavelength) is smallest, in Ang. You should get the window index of 3979.0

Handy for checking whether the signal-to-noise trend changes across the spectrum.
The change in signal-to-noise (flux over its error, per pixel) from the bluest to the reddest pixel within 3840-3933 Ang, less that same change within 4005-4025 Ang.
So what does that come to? -3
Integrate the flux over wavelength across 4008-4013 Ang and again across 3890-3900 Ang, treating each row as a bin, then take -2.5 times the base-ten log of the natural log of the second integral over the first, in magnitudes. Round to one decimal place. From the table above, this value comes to 1.4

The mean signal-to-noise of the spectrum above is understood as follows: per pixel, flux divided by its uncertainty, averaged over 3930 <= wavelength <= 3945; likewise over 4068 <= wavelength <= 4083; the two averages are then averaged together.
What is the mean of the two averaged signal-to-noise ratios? 21.3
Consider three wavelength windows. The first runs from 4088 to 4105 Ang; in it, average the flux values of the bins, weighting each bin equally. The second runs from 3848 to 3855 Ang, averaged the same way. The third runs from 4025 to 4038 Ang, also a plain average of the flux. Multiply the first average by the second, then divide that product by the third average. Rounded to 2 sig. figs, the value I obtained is 4.0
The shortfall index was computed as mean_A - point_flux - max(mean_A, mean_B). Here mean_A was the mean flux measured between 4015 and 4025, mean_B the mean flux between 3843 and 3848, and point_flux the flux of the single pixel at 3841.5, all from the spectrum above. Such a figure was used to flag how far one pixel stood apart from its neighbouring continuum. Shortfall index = -4.0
